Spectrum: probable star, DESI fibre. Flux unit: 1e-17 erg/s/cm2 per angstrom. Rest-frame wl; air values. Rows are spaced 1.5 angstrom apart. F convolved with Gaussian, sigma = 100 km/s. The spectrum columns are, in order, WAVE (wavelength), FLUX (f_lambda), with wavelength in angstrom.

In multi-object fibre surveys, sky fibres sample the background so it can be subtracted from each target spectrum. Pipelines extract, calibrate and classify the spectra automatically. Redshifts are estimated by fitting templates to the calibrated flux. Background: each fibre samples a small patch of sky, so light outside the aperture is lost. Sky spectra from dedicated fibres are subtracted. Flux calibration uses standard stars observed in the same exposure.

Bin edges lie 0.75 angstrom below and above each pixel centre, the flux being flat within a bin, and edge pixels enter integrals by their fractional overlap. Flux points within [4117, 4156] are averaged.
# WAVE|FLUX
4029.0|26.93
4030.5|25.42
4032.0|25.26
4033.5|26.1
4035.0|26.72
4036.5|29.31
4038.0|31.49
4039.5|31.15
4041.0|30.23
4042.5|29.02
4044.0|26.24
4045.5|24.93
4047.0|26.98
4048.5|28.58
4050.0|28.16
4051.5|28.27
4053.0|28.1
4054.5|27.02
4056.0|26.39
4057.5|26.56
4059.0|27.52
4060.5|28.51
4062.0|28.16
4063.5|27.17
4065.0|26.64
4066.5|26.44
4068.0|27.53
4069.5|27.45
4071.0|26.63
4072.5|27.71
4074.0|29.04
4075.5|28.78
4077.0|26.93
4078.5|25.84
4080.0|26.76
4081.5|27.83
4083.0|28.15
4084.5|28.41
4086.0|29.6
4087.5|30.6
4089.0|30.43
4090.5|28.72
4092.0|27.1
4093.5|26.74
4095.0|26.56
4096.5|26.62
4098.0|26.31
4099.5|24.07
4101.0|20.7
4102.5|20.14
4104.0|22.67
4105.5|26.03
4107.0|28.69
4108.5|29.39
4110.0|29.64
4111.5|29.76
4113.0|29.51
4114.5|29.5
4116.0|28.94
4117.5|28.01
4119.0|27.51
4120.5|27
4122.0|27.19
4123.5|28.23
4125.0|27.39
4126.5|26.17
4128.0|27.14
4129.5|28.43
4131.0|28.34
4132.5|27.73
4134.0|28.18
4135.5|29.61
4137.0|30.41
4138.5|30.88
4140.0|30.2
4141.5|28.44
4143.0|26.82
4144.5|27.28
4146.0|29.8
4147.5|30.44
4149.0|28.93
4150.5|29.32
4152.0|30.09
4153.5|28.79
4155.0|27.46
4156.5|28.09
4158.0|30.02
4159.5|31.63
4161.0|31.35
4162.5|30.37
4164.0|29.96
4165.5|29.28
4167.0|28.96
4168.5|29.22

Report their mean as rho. 28.5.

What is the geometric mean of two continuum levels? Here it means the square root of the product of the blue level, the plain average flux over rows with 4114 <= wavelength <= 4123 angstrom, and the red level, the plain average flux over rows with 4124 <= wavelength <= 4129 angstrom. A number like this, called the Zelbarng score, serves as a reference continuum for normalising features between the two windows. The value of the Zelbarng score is 27.5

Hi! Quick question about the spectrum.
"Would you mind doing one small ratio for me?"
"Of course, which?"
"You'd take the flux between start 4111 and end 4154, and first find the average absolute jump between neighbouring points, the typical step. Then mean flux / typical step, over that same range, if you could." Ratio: 34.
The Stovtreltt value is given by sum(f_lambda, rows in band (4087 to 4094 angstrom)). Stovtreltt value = 144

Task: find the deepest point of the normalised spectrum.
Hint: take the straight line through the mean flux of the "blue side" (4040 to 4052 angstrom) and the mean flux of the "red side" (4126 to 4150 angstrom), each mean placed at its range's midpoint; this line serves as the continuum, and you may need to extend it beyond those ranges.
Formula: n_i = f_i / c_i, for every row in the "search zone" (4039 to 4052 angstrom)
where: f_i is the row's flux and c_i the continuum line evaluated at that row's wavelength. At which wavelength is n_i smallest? 4045.5 angstrom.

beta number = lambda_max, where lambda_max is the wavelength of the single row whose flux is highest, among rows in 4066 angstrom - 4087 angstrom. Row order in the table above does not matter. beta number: 4086.0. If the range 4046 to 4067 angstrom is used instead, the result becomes 4048.5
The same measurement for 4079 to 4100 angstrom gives 4087.5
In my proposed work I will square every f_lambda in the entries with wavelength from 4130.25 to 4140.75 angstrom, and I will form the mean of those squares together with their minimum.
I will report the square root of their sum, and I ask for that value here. 40.4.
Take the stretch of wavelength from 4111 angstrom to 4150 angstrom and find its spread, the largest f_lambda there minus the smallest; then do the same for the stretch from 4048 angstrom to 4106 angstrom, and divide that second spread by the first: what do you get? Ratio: 2.2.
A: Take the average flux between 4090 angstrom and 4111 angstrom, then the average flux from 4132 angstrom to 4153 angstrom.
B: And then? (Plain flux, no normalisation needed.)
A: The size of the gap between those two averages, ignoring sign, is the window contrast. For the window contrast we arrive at 3.2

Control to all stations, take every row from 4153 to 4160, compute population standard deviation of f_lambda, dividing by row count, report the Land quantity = 1.5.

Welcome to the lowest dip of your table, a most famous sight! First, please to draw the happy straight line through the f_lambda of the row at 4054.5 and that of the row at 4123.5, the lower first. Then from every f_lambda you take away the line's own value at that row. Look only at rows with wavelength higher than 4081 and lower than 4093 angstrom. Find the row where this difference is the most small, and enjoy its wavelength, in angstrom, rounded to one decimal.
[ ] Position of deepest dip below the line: 4092.0 angstrom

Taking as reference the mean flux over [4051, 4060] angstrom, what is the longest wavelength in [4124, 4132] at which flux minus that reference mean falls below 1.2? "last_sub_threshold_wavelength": 4131.0 angstrom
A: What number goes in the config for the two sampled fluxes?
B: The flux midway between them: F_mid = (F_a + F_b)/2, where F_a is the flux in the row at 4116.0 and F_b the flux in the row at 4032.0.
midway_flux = 27.1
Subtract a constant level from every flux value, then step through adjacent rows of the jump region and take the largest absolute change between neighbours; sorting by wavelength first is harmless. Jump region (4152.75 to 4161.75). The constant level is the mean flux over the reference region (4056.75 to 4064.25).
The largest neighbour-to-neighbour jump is 1.9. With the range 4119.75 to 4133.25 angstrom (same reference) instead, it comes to 1.3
